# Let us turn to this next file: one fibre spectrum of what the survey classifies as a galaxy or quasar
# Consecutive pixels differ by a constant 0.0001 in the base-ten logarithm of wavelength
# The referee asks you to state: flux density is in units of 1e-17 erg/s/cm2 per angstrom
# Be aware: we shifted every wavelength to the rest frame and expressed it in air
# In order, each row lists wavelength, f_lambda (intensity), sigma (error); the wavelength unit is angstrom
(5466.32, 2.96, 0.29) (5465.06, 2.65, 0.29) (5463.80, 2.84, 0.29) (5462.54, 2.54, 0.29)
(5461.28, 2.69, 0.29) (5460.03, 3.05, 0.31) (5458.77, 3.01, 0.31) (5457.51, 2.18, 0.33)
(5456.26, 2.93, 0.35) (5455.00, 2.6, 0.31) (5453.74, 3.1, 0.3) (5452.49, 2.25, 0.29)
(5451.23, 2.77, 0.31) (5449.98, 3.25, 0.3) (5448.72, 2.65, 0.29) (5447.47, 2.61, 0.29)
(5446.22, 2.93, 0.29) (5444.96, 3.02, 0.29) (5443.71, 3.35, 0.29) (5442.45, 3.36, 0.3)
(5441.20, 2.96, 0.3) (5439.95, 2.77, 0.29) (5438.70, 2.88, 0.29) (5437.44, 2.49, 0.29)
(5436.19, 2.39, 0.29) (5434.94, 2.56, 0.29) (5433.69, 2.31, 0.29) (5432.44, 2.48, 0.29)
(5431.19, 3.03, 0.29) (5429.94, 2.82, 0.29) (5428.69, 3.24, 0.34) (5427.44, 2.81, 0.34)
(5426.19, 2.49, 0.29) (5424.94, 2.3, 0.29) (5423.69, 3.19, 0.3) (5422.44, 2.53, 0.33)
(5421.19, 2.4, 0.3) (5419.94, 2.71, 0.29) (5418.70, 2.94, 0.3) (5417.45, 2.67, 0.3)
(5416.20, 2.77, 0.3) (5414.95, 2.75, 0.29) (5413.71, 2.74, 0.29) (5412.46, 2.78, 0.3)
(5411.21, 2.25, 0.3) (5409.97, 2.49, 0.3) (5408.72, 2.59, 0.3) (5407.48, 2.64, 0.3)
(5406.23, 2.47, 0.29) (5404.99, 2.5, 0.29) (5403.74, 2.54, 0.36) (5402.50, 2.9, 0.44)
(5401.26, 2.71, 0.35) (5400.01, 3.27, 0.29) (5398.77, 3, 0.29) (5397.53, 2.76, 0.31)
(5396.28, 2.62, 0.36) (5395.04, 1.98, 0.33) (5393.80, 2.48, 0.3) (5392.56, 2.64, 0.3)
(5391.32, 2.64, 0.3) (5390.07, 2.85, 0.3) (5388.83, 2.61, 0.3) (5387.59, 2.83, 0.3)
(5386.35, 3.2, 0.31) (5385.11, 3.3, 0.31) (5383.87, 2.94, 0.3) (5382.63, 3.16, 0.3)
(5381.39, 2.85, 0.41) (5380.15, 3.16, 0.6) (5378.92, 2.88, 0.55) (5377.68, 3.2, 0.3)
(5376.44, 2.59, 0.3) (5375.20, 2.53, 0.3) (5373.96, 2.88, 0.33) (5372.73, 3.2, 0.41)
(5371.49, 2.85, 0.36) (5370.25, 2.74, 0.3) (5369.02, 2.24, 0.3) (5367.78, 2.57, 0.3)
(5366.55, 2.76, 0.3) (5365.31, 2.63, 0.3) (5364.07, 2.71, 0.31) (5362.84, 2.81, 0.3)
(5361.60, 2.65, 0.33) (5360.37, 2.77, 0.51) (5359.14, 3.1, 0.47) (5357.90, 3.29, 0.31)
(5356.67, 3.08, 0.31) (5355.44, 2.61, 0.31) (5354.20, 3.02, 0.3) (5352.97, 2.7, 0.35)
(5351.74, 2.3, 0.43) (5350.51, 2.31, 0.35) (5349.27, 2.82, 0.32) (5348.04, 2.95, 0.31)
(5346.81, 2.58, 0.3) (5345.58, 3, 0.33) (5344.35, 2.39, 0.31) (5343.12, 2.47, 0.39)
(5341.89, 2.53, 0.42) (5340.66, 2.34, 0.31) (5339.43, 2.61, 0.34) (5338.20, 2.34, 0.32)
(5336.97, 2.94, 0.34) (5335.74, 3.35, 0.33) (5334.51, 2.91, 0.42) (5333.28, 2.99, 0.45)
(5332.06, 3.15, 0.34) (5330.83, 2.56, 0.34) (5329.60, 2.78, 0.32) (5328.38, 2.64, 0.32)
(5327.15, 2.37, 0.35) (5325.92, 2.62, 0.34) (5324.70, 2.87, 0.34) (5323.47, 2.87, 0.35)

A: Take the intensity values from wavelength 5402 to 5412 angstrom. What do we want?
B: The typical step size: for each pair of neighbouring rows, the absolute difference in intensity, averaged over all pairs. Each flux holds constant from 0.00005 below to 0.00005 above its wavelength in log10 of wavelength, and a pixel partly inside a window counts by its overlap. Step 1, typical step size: 0.14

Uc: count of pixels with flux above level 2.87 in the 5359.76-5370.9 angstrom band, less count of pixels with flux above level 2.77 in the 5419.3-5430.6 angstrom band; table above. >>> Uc -4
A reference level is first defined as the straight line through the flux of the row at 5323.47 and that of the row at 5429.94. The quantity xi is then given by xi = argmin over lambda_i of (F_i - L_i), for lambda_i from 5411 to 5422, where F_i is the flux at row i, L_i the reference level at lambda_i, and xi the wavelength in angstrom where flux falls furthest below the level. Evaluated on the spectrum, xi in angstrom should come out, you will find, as 5411.21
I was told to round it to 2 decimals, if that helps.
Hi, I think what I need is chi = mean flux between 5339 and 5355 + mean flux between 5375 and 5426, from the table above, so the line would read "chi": 5.36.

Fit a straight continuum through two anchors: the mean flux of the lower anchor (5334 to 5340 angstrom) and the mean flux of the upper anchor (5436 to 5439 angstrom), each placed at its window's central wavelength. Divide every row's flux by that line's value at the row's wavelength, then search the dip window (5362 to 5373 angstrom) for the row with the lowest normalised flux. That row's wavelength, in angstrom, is 5369.02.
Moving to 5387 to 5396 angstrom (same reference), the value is 5395.04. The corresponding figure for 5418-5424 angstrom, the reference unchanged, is 5421.19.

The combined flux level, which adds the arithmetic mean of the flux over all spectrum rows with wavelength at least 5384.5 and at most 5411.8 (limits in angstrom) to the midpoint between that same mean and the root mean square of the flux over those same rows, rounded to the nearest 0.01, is 5.40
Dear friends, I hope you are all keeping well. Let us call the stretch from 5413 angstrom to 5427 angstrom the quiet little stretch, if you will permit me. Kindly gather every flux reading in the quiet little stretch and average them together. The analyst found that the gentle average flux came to 2.68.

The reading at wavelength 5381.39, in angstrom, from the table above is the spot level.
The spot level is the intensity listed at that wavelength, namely 2.85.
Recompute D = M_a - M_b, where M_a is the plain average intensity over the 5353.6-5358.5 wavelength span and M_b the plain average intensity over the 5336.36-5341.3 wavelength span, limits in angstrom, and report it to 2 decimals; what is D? 0.44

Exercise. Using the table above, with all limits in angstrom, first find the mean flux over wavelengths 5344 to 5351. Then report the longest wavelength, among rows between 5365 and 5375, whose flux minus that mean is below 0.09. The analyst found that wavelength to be 5370.25 angstrom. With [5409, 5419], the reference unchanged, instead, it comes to 5417.45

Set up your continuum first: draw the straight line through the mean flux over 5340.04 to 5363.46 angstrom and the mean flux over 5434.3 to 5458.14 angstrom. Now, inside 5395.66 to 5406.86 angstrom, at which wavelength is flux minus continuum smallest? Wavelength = 5406.23 angstrom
